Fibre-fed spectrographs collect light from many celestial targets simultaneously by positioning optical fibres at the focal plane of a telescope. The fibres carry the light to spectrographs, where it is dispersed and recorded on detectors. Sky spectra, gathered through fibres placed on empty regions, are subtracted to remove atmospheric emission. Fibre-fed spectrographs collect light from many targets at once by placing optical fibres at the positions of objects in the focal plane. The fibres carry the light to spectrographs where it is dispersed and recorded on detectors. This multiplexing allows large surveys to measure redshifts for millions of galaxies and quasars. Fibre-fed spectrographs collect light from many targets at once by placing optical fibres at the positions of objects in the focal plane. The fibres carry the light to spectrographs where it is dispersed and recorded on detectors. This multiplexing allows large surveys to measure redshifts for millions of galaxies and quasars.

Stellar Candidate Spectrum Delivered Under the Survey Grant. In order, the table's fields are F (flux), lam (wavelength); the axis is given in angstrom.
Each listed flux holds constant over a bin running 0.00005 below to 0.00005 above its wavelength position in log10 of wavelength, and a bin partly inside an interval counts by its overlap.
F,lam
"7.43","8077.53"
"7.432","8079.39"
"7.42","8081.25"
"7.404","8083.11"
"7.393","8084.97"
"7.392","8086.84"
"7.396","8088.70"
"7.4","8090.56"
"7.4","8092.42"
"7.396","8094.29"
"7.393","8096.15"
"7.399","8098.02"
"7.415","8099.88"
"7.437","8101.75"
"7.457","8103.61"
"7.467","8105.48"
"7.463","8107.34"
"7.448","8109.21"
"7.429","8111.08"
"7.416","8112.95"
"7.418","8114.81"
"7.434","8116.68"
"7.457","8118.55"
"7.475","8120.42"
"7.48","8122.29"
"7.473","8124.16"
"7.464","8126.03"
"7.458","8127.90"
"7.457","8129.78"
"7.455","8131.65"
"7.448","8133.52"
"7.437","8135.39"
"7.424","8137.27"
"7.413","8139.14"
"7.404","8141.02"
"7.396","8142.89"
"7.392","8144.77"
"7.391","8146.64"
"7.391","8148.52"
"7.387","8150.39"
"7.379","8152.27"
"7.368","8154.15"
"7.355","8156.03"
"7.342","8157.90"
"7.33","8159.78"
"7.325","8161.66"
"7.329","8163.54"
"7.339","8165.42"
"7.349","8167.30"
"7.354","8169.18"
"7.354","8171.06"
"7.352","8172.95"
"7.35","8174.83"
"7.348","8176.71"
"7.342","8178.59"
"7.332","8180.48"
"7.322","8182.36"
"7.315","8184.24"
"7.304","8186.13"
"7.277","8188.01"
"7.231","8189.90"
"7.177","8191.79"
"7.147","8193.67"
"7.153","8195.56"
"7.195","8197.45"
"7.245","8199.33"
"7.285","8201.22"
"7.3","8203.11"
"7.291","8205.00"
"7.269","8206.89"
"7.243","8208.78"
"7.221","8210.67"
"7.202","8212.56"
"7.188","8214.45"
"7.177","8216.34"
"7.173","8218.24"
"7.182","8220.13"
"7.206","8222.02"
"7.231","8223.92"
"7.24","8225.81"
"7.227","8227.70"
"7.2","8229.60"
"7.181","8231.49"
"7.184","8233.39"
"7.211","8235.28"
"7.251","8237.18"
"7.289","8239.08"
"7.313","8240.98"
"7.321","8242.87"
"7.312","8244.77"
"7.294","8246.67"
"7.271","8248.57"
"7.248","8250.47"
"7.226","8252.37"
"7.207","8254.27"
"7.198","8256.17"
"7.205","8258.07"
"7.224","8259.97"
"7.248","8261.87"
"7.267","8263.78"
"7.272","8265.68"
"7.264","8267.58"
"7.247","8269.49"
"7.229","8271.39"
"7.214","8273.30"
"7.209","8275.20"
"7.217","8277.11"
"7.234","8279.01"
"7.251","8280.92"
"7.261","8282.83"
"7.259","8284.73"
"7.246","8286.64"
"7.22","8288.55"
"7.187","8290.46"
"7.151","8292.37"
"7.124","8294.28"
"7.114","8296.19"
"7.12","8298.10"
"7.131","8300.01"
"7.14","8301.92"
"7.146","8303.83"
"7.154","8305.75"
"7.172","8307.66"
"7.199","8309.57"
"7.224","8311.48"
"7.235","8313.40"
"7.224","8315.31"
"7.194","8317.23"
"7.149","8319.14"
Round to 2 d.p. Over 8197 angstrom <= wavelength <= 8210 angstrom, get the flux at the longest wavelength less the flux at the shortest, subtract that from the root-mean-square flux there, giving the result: 7.21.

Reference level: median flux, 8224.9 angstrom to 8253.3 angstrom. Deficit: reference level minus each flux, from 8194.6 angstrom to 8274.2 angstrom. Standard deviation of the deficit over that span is 0.043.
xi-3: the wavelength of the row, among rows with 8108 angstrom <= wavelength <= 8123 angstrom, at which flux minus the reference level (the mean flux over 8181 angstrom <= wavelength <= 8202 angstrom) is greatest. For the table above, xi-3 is 8122.29 angstrom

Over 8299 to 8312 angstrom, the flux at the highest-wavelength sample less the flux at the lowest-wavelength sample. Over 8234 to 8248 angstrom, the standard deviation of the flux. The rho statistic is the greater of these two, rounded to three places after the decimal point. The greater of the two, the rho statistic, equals 0.093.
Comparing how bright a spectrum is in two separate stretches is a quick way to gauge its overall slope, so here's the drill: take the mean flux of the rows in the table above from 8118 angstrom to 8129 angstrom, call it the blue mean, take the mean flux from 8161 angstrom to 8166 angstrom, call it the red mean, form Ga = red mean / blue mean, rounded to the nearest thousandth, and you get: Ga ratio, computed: 0.982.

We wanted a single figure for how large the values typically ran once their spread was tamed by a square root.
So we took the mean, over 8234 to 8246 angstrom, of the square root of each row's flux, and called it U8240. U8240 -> 2.70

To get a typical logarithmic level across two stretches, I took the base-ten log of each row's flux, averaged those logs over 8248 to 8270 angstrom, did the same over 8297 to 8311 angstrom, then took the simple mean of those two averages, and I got 0.857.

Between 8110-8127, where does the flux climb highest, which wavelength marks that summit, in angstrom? 8122.29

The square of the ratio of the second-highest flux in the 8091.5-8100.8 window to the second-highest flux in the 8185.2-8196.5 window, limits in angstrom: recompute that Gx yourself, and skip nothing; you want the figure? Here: 1.03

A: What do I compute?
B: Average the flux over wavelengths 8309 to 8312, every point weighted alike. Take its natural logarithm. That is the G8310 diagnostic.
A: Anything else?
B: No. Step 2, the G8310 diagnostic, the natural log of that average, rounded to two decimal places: 1.98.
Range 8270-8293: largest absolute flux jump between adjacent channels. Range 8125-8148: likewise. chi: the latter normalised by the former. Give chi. 0.36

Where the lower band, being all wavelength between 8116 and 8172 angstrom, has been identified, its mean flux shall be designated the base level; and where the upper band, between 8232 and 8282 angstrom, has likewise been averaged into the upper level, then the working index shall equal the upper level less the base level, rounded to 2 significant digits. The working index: -0.16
